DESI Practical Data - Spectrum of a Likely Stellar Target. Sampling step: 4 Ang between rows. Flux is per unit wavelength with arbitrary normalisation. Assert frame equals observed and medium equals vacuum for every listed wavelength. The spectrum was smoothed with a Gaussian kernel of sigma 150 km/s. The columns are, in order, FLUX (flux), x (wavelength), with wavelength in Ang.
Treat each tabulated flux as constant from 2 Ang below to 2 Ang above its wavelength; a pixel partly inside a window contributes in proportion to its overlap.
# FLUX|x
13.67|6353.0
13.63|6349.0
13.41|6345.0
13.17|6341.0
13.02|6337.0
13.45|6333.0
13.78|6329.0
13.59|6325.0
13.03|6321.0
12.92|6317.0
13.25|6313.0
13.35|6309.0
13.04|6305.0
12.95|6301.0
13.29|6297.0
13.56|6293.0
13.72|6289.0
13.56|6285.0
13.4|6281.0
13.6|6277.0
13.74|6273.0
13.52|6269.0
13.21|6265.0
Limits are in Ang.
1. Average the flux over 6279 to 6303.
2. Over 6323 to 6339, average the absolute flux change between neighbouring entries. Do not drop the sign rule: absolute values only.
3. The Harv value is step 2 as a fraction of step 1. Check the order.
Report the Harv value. 0.0236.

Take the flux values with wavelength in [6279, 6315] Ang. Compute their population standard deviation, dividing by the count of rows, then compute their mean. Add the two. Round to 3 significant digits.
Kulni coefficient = 13.6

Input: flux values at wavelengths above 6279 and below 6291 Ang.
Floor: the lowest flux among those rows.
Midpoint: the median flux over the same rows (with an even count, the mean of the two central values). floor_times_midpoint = 182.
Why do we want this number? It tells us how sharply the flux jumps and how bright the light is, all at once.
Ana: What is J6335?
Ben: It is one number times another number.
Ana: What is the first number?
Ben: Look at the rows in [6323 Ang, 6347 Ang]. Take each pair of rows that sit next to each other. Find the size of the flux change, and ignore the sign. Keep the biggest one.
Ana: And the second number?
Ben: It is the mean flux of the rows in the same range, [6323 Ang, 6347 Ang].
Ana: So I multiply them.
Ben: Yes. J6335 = 5.8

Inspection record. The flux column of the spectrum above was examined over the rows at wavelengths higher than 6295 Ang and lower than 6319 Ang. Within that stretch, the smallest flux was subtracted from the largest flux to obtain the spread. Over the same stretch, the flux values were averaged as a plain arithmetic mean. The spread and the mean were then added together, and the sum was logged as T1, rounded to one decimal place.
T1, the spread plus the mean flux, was 13.6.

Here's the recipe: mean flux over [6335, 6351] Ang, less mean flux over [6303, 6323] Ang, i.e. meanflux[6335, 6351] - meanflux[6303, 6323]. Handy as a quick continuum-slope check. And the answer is 0.2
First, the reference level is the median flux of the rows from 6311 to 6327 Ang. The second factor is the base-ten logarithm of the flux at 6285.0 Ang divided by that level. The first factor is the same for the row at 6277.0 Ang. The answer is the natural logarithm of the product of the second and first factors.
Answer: -8.50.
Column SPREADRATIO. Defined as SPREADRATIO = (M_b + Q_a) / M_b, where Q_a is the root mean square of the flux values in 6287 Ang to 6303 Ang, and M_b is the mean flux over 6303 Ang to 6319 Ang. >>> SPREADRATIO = 2.02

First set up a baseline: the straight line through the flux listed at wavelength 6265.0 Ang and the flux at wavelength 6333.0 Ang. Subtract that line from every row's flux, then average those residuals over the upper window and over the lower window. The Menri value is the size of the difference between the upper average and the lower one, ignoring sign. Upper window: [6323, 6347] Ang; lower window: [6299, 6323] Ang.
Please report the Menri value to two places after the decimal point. 0.23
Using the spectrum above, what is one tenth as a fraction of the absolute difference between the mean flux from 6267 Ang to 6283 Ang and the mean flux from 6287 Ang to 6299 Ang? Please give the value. 2.40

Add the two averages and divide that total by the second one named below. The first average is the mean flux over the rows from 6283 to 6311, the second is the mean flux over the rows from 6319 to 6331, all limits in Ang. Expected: 1.99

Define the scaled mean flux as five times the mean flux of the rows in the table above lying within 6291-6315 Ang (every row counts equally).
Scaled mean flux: 66.2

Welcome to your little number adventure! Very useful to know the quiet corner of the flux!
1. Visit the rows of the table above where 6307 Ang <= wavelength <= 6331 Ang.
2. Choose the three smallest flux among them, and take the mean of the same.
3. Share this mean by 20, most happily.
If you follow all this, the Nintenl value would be 0.653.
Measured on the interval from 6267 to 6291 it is 0.675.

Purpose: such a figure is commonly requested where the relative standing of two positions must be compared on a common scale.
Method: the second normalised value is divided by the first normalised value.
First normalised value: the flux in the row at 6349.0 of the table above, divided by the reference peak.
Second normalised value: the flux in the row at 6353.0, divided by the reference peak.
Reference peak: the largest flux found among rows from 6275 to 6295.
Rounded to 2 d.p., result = 1.00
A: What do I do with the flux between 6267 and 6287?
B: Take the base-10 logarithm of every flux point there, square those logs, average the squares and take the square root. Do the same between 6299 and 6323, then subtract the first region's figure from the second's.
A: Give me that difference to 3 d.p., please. -0.015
